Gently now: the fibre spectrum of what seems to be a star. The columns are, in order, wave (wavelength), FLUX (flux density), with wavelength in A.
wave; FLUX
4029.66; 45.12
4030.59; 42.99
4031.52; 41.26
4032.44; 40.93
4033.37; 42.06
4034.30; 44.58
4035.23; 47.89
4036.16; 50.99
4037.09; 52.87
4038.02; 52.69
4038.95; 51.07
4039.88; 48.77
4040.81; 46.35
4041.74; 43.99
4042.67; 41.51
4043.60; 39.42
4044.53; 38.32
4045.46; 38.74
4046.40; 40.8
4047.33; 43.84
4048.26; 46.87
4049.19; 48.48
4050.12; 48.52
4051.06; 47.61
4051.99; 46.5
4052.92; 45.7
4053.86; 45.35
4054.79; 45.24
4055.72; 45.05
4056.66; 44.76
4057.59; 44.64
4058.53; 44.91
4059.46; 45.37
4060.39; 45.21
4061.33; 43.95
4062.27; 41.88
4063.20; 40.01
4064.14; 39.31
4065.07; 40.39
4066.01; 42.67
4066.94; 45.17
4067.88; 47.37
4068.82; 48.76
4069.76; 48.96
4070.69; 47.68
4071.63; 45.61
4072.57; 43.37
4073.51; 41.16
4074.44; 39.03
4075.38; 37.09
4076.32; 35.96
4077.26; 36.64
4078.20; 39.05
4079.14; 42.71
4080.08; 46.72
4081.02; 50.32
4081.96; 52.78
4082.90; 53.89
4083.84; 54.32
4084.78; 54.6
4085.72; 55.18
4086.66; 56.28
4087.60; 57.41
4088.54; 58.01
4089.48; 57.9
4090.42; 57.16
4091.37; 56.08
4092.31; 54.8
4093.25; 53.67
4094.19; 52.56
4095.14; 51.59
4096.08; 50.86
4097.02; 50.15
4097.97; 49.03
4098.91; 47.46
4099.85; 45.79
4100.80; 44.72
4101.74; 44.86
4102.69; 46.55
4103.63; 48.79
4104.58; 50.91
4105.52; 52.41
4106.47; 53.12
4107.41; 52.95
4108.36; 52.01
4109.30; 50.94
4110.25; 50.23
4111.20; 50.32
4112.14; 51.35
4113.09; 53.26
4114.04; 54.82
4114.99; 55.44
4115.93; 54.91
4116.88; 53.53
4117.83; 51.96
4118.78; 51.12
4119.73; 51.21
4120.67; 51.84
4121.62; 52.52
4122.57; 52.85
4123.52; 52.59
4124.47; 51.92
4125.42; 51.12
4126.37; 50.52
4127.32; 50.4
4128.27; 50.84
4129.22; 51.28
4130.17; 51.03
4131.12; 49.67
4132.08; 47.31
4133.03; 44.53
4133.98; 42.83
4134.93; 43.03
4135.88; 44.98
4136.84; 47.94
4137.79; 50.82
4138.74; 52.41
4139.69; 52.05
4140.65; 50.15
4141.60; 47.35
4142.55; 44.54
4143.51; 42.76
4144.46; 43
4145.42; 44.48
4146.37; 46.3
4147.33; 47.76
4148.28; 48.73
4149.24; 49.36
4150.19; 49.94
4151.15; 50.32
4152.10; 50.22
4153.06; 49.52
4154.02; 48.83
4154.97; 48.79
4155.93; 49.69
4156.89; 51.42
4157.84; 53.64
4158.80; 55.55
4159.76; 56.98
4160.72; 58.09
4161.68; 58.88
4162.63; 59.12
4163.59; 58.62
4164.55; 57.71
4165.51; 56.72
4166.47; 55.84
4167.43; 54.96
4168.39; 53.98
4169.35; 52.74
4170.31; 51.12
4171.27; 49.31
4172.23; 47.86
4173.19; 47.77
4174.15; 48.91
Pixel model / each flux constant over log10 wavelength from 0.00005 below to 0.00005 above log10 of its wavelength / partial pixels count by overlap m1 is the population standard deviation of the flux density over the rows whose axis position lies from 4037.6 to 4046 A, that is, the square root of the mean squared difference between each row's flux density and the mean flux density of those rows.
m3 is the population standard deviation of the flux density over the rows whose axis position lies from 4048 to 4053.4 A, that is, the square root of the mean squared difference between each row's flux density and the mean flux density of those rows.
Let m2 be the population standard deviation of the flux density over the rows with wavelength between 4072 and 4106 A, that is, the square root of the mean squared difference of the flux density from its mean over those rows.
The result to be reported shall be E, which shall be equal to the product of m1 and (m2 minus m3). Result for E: 28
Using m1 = 5.1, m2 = 6.4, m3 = 1.0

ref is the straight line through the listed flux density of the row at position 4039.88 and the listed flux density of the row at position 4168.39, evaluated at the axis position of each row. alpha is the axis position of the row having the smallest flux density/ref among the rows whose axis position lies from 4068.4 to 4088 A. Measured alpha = 4076.32 A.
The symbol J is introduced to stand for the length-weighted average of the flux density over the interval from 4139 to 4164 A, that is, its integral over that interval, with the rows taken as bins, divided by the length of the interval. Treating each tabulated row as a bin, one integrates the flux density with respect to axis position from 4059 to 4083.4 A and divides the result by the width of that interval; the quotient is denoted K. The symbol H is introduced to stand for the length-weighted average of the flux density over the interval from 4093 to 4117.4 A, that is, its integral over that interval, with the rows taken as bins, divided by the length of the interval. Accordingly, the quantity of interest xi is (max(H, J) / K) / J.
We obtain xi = 0.0229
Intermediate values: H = 50.8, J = 50.6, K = 44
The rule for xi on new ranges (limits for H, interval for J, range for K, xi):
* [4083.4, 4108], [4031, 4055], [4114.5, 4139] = 0.0228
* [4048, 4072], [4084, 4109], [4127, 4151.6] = 0.0209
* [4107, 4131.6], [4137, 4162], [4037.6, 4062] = 0.0230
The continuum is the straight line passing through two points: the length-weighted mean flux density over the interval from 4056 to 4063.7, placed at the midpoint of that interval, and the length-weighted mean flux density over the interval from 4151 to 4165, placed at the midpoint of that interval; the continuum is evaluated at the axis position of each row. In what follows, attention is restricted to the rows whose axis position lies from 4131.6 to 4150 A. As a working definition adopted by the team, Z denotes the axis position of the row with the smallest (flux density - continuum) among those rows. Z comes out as 4143.51 A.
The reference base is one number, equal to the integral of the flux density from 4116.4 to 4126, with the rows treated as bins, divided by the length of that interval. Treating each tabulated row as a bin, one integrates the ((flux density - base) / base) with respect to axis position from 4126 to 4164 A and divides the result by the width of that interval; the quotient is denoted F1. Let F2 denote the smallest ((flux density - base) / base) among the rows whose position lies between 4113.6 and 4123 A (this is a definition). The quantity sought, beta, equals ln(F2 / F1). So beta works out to -0.88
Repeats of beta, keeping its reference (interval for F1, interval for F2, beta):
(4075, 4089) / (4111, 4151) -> 1.05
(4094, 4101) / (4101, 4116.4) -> 0.87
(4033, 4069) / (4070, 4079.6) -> 0.83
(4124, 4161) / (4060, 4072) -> 1.50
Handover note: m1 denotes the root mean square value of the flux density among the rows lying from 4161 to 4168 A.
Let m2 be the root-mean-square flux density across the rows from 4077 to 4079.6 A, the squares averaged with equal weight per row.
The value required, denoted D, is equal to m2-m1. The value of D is -18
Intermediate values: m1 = 57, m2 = 40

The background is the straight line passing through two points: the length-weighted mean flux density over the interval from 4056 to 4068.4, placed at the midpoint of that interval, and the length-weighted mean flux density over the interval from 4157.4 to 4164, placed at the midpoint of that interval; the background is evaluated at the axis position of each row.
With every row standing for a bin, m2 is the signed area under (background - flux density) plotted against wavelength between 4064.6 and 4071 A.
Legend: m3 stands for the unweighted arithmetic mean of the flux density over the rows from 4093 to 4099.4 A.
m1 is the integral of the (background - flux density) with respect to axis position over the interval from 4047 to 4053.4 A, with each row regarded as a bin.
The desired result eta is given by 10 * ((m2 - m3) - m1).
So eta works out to -284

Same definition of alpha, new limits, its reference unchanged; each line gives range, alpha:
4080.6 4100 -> 4099.85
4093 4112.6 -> 4100.80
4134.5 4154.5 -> 4143.51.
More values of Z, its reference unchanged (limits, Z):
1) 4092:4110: 4100.80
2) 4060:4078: 4076.32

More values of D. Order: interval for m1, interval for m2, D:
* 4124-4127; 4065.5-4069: -5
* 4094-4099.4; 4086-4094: 6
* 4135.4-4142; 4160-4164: 9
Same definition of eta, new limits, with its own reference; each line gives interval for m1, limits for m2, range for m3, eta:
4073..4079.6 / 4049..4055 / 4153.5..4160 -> -1240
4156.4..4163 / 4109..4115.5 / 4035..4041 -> -685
